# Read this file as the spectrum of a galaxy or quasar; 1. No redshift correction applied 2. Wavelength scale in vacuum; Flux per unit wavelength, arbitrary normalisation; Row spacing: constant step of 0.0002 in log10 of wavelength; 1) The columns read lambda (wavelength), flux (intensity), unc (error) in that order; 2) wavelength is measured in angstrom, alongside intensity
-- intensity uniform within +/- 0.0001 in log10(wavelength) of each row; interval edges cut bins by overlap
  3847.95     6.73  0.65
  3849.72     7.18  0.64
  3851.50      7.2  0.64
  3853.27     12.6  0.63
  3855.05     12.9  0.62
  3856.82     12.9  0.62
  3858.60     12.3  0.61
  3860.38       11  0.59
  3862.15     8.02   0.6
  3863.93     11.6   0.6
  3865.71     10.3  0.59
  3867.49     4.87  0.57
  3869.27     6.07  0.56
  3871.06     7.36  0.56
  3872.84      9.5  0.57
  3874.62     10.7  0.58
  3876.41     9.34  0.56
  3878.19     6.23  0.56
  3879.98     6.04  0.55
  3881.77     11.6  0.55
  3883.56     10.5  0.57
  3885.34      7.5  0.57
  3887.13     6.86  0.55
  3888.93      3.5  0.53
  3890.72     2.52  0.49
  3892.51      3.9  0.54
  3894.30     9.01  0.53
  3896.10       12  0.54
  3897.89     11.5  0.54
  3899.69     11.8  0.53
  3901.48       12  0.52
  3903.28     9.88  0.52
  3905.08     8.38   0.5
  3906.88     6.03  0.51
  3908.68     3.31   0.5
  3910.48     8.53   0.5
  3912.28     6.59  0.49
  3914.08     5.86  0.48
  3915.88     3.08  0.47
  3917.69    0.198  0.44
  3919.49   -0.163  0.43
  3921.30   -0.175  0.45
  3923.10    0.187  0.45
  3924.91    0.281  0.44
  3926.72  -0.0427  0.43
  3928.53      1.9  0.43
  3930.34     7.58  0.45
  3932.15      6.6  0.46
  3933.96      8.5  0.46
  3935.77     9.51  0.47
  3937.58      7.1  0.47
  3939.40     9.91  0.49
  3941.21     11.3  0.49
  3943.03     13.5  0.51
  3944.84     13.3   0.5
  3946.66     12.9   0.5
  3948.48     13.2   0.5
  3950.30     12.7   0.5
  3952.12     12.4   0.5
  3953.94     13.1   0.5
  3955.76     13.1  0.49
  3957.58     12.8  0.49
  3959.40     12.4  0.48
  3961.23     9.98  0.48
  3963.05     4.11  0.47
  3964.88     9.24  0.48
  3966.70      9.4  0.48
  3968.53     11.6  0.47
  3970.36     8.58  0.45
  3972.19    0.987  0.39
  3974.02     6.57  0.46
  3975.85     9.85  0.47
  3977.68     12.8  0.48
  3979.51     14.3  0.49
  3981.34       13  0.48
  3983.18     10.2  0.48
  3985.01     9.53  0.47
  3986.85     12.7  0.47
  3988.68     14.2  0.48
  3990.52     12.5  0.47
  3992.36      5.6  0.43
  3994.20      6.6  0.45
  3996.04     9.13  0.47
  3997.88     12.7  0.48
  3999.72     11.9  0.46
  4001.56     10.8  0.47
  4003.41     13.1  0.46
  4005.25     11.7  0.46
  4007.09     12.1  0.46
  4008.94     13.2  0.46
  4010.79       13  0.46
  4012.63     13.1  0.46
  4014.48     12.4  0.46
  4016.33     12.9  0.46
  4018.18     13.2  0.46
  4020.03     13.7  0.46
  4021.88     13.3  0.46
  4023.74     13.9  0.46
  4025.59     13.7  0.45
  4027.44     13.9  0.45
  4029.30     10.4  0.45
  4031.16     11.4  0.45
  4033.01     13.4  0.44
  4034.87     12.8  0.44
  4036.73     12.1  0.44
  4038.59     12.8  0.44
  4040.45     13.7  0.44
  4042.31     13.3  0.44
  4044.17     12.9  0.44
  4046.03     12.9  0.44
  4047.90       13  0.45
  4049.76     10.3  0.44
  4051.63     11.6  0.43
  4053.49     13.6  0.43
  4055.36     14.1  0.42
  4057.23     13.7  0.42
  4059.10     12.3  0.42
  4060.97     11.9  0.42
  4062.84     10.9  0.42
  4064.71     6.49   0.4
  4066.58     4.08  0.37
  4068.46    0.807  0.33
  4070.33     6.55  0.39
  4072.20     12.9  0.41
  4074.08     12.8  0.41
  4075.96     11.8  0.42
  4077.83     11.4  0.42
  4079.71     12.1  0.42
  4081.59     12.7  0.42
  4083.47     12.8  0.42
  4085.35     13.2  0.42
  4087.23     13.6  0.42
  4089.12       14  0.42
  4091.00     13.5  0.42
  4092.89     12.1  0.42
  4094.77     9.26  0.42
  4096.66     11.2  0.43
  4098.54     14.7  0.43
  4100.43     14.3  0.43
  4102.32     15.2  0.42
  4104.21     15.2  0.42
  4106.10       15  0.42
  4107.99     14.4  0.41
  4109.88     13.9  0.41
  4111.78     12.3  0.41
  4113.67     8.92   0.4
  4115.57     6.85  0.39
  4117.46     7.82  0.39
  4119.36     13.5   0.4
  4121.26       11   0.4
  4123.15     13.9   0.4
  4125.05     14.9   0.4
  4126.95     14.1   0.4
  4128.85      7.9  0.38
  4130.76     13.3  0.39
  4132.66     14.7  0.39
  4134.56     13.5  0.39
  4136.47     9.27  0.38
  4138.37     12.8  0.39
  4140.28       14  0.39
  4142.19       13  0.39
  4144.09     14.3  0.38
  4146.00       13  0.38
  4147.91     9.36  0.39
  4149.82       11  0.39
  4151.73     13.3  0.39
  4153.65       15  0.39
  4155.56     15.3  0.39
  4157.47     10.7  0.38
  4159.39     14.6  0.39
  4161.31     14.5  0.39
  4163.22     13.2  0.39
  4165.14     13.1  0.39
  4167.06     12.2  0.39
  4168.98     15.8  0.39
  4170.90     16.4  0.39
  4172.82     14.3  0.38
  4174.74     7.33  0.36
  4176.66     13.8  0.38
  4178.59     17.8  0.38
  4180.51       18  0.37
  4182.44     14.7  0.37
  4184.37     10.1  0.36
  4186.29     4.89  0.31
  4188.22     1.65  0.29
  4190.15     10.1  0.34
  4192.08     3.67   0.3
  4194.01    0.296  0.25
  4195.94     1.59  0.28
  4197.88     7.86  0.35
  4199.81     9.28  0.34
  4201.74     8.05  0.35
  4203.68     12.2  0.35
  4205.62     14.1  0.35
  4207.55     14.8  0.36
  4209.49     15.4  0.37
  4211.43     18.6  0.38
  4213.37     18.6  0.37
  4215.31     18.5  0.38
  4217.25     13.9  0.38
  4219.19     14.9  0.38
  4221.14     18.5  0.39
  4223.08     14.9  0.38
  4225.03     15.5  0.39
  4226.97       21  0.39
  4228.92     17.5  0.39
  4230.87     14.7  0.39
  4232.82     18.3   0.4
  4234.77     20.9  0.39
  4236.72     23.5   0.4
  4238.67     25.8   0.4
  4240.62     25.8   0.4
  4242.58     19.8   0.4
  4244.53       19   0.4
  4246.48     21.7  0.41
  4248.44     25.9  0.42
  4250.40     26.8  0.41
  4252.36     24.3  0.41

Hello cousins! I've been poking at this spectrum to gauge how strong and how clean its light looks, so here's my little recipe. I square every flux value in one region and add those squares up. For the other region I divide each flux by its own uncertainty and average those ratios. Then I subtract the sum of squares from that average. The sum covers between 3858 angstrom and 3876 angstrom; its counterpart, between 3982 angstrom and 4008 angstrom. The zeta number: -873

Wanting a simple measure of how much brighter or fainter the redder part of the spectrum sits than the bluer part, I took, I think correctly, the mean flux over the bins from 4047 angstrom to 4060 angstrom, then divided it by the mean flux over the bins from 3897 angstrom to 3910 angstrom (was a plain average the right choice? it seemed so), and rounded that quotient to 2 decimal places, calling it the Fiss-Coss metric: 1.41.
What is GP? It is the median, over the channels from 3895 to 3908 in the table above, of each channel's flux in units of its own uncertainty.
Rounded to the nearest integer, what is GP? 21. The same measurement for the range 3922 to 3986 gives 21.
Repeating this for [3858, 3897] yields 15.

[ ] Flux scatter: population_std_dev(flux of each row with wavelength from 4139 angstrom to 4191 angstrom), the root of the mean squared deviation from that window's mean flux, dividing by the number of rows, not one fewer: 3.6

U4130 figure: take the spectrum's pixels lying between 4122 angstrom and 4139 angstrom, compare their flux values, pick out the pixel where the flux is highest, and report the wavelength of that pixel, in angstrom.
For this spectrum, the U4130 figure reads 4125.05 angstrom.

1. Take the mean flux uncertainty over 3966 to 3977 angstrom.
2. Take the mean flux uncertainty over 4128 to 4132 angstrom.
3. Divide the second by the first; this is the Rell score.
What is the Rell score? 0.85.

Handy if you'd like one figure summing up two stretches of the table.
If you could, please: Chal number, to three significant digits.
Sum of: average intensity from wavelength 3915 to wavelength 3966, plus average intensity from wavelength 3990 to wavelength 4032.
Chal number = 19.7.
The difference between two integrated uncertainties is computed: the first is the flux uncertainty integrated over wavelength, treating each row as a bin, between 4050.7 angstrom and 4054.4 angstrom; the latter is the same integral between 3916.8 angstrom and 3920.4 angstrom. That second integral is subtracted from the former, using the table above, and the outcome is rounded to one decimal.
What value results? 0.0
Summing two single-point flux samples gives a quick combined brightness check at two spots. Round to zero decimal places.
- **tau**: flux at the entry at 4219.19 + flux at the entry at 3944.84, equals 28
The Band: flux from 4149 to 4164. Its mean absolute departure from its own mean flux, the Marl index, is 1.4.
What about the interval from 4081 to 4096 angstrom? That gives 1.0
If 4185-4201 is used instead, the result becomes 3.1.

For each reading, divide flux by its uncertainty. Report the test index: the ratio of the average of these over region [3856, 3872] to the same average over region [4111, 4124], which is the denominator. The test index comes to 0.60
